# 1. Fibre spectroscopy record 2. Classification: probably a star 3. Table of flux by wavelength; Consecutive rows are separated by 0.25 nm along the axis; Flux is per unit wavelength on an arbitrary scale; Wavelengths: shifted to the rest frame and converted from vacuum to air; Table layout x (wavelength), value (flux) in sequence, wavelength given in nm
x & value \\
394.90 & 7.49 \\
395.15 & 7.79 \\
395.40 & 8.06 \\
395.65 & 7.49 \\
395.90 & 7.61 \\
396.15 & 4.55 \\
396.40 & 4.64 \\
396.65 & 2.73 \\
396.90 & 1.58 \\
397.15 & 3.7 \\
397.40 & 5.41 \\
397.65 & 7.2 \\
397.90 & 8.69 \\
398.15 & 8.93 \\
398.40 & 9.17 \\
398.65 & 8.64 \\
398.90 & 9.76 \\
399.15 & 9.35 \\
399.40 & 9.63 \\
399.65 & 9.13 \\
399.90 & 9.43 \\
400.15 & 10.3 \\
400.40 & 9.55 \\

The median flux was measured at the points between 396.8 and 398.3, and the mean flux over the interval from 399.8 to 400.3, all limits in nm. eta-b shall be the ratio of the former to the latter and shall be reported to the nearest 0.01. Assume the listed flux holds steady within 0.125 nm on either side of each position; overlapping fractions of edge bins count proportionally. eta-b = 0.64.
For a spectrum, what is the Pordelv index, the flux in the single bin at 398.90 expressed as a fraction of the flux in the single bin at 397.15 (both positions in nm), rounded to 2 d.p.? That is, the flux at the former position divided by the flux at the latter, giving 2.64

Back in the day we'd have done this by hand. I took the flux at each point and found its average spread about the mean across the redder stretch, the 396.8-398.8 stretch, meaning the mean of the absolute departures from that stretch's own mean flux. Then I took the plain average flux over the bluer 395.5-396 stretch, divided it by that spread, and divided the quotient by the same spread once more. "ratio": 1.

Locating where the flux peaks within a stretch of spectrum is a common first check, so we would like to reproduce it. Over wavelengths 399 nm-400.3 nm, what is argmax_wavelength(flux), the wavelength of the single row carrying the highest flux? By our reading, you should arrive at 400.15 nm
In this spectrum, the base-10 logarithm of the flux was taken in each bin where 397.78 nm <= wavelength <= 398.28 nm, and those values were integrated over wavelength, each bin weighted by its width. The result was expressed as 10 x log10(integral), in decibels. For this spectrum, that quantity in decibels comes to -3.26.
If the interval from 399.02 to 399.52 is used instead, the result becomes -3.11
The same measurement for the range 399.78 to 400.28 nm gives -3.04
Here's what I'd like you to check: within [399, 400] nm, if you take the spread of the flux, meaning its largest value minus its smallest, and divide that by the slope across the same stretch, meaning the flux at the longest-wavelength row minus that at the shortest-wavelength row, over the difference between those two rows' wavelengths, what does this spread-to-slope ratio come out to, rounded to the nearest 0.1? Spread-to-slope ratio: 4.7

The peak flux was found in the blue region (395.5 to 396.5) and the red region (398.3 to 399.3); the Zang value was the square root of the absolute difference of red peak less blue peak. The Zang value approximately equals 1.5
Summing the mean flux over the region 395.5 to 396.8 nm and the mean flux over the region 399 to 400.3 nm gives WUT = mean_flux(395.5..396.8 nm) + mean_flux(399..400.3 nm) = 15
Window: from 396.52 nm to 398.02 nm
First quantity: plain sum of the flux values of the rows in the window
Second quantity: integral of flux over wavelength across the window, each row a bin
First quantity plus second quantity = 37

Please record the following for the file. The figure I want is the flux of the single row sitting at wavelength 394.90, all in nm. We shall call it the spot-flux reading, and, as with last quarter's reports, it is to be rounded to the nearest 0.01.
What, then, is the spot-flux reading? 7.49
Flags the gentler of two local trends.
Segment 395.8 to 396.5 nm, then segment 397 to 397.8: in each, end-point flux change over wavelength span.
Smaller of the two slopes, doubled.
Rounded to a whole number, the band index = -12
